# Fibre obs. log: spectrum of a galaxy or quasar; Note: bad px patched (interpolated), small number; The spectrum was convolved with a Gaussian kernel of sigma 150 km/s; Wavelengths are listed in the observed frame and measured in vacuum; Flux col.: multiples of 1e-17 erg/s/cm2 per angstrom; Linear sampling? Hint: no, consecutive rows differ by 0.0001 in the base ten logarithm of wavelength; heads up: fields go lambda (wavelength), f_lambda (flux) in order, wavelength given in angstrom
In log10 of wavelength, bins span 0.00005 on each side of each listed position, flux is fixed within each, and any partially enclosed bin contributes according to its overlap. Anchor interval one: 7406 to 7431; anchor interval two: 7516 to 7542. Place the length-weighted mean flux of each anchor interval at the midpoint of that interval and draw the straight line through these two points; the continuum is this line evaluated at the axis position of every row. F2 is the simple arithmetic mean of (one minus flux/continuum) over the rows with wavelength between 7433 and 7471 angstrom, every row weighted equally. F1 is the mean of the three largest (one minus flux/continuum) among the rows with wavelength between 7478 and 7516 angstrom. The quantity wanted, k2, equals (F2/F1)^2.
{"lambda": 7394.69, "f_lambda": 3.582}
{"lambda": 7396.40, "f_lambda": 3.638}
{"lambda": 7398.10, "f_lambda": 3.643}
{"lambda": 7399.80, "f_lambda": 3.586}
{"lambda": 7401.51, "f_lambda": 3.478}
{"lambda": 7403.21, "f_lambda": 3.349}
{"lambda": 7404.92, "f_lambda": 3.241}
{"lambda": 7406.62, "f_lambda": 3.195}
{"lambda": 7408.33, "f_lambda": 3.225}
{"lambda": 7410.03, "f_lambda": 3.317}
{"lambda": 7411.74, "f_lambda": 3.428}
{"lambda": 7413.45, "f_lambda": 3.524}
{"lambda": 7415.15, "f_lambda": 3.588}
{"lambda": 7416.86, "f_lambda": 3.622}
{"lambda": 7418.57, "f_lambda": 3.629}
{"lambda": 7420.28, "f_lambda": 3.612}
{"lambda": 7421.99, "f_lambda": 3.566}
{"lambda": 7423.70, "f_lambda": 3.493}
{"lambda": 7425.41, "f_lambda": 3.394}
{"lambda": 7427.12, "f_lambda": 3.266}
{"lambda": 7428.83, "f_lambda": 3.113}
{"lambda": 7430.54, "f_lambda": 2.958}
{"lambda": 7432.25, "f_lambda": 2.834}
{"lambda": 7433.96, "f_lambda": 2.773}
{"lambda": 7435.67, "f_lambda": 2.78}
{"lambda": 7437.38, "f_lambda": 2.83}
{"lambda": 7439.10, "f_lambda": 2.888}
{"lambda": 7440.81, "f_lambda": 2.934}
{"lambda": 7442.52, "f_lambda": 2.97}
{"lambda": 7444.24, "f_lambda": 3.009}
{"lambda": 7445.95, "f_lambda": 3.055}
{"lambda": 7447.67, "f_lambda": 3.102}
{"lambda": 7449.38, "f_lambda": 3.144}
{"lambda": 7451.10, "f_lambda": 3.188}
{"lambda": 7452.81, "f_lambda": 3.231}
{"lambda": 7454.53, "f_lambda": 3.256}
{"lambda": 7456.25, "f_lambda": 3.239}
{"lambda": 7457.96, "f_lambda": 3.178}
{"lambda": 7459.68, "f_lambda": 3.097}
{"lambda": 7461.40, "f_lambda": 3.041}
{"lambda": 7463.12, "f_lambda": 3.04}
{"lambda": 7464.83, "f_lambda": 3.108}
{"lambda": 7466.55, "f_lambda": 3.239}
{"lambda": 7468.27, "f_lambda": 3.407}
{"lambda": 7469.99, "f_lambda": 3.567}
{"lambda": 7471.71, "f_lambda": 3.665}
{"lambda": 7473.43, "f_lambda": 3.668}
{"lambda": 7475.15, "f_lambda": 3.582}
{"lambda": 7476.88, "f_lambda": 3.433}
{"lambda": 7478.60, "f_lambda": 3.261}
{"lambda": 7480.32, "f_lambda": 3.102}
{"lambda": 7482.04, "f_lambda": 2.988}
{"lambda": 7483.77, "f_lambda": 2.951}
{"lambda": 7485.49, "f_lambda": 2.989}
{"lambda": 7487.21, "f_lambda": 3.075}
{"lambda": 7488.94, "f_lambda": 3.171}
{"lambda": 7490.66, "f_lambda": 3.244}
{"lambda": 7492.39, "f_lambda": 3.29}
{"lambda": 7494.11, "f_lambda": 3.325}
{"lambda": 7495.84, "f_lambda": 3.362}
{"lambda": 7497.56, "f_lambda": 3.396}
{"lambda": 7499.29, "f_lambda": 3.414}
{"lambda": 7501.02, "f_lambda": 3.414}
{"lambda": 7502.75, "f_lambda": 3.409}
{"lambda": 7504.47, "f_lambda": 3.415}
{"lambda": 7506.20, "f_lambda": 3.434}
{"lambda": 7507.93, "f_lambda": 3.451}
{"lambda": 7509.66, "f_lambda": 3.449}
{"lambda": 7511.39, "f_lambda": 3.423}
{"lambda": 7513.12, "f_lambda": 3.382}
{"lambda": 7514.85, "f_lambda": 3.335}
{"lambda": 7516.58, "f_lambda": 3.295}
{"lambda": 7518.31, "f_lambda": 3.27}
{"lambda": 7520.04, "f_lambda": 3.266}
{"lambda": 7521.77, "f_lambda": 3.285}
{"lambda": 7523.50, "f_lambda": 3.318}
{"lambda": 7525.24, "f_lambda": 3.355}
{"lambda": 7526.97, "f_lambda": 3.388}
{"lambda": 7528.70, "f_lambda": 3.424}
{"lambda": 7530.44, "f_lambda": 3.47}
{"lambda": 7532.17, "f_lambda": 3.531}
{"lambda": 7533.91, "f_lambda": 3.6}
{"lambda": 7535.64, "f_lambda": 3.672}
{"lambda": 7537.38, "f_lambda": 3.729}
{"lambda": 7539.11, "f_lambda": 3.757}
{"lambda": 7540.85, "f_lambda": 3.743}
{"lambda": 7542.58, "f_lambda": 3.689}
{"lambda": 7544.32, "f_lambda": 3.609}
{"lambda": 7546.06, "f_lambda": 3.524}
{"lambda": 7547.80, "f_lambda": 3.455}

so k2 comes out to 0.5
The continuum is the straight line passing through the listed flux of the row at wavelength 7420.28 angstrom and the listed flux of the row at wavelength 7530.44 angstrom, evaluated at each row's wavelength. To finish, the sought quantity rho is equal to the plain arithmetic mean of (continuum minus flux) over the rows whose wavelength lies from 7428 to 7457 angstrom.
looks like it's 0.57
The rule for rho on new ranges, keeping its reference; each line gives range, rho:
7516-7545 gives -0.02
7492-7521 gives 0.13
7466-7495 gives 0.24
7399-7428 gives 0.18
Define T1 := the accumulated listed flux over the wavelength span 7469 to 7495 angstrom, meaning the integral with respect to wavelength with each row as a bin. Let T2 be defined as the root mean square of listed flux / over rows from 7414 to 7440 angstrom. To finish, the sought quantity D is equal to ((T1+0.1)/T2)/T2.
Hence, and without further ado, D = 8.1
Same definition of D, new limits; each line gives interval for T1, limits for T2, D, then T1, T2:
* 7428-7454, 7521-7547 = 6.2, 77.8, 3.54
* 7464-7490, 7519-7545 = 6.9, 85.3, 3.53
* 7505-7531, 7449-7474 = 8.2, 87.6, 3.28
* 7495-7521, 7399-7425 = 7.4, 87.9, 3.46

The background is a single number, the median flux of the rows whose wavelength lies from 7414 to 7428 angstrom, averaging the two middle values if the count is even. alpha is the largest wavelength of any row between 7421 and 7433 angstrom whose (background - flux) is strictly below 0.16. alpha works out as 7423.70 angstrom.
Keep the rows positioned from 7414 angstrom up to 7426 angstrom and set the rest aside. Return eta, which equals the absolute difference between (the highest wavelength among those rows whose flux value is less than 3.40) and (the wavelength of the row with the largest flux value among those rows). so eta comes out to 6.8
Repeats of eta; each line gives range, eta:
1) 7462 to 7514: 39.7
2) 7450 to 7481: 6.9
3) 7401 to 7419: 8.5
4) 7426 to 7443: 15.4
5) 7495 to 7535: 6.9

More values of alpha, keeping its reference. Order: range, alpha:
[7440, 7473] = 7471.71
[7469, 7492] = 7476.88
